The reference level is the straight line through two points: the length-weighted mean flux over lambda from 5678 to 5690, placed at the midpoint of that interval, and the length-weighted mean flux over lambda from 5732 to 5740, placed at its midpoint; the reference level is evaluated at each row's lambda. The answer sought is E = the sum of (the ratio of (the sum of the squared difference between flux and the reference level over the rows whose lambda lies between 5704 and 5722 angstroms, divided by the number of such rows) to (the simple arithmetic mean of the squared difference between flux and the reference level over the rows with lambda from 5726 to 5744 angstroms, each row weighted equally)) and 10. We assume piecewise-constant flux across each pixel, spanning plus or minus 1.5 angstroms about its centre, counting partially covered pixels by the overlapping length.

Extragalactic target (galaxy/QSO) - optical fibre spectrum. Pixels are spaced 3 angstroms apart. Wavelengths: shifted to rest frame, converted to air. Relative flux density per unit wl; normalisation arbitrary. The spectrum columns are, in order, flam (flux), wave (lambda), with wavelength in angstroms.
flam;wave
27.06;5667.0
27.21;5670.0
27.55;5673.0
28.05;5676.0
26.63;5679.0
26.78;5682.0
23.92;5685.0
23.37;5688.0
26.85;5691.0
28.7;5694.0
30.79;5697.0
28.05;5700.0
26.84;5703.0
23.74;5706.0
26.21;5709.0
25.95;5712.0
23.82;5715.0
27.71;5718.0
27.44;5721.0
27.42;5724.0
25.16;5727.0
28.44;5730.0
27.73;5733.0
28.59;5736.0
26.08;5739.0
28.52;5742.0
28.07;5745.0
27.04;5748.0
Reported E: 11.6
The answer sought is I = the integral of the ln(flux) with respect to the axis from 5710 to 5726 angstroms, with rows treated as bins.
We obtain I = 52.4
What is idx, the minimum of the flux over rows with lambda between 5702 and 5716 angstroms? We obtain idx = 23.74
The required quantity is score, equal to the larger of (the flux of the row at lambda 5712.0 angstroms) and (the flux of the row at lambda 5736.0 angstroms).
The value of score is 28.6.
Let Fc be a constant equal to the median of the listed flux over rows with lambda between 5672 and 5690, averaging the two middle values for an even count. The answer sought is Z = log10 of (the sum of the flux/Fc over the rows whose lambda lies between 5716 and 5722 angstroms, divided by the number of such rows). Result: 0.01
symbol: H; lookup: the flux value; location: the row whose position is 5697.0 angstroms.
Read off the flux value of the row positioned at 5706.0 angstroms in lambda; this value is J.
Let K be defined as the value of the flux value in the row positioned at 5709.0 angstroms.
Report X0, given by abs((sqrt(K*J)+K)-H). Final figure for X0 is 20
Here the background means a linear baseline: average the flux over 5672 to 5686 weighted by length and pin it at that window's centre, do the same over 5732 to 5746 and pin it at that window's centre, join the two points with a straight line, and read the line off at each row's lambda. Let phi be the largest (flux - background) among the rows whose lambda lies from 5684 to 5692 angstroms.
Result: 0.0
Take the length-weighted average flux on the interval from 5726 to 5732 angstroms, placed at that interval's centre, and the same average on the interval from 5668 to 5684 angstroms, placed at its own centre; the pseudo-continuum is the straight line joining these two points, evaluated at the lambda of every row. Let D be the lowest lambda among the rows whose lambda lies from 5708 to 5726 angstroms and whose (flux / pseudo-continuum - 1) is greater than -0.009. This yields 5718.0 angstroms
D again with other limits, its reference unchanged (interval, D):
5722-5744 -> 5724.0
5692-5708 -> 5694.0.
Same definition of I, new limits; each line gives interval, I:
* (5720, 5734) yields 46.2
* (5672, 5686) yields 45.9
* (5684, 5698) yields 45.9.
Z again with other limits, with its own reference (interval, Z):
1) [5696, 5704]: 0.03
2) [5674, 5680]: 0.01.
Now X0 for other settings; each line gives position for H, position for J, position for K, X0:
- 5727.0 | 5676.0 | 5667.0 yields 29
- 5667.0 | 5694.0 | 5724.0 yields 28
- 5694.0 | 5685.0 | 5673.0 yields 25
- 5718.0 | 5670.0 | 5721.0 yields 27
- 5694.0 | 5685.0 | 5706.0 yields 19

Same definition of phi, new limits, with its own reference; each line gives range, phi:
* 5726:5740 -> 0.9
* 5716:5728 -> 0.3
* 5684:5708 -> 3.8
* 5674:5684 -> 1.5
